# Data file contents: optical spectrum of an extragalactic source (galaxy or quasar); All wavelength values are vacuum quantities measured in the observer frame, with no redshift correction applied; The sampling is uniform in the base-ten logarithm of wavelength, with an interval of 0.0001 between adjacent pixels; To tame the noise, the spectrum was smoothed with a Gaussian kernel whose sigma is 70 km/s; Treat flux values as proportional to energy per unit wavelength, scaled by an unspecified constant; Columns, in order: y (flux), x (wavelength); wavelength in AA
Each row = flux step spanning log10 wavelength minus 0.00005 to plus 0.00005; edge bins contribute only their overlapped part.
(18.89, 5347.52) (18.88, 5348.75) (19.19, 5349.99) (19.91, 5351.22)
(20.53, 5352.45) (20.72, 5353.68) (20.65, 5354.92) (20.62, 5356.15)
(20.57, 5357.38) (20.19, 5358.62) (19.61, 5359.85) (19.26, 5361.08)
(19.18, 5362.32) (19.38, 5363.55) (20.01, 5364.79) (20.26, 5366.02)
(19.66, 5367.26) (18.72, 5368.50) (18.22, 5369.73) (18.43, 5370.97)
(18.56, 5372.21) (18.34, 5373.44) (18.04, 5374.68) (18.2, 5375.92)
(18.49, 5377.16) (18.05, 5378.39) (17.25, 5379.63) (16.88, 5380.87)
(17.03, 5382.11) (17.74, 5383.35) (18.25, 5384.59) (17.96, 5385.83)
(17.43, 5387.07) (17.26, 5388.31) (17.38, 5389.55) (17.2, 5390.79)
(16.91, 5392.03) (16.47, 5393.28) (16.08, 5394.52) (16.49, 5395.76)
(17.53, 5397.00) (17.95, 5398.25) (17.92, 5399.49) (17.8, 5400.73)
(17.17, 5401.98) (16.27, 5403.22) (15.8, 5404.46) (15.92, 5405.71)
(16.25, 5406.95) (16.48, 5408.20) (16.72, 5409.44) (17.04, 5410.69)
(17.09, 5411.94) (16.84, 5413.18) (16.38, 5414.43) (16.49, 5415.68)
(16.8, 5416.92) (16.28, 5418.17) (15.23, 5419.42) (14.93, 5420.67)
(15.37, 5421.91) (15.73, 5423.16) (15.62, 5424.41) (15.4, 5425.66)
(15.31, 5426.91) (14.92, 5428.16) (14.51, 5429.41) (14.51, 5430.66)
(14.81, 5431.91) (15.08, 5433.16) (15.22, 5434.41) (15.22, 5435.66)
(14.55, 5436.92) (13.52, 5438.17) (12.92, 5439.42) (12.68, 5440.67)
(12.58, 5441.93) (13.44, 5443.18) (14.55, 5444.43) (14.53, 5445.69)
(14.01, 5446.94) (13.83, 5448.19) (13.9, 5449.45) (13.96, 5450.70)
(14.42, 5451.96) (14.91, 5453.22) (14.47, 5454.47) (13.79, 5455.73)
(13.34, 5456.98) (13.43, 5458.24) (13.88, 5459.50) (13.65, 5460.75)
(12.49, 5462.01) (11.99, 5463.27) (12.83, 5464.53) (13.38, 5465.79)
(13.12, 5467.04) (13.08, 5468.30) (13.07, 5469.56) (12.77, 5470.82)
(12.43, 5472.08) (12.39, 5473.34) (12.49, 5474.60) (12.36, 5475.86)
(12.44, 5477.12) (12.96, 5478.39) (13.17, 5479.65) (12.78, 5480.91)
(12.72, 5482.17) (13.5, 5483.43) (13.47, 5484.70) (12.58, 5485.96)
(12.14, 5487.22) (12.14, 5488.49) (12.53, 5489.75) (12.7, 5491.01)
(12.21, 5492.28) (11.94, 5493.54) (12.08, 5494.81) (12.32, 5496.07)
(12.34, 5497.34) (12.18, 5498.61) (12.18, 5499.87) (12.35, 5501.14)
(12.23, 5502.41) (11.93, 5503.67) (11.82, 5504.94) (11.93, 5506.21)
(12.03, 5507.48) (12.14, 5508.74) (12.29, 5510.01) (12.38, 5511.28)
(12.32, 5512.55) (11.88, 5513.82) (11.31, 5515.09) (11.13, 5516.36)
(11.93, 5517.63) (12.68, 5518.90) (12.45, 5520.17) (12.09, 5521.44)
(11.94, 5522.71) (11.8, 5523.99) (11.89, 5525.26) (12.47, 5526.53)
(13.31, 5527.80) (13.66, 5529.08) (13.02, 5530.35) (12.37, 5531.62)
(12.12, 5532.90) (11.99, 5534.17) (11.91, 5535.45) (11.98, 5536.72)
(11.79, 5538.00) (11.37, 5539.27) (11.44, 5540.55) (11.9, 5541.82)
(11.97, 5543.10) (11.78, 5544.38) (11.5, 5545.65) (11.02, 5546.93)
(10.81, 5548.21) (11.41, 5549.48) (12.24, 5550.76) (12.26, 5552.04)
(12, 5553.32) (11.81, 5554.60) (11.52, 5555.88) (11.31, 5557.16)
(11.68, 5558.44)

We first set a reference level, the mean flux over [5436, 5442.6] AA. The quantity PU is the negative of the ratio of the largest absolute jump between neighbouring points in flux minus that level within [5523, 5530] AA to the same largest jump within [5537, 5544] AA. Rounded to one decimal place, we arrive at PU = -1.8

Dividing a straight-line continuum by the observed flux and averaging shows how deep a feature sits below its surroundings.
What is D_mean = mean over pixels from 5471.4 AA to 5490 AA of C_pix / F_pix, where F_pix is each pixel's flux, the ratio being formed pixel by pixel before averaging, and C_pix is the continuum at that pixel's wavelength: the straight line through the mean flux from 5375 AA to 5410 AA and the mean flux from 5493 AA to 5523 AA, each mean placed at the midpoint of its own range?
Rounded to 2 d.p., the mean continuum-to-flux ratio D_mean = 1.05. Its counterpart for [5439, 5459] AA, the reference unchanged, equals 1.07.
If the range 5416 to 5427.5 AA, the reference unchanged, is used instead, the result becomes 1.02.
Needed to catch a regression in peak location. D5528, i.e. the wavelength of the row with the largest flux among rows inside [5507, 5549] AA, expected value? 5529.08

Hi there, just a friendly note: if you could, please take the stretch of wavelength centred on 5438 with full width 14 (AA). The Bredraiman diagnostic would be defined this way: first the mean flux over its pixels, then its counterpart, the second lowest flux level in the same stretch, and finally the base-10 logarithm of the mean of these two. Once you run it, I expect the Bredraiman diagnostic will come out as 1.13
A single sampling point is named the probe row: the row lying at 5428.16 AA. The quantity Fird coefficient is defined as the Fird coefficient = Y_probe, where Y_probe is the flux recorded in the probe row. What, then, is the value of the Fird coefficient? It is 14.92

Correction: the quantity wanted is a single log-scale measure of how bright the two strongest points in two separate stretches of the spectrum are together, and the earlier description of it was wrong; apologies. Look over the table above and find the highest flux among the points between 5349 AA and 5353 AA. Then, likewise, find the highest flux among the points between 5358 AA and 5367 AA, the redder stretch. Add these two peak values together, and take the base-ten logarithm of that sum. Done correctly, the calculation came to 1.61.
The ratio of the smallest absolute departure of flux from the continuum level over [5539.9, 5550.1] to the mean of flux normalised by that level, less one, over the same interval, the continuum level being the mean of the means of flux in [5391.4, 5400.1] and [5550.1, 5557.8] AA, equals -12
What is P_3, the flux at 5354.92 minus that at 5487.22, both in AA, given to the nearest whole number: 9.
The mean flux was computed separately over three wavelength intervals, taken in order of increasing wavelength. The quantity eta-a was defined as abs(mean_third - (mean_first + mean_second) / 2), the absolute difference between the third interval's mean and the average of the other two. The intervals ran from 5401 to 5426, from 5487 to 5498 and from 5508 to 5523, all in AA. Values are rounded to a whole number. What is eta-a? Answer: 2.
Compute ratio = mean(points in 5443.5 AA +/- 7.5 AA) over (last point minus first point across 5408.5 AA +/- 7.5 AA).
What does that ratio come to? -20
